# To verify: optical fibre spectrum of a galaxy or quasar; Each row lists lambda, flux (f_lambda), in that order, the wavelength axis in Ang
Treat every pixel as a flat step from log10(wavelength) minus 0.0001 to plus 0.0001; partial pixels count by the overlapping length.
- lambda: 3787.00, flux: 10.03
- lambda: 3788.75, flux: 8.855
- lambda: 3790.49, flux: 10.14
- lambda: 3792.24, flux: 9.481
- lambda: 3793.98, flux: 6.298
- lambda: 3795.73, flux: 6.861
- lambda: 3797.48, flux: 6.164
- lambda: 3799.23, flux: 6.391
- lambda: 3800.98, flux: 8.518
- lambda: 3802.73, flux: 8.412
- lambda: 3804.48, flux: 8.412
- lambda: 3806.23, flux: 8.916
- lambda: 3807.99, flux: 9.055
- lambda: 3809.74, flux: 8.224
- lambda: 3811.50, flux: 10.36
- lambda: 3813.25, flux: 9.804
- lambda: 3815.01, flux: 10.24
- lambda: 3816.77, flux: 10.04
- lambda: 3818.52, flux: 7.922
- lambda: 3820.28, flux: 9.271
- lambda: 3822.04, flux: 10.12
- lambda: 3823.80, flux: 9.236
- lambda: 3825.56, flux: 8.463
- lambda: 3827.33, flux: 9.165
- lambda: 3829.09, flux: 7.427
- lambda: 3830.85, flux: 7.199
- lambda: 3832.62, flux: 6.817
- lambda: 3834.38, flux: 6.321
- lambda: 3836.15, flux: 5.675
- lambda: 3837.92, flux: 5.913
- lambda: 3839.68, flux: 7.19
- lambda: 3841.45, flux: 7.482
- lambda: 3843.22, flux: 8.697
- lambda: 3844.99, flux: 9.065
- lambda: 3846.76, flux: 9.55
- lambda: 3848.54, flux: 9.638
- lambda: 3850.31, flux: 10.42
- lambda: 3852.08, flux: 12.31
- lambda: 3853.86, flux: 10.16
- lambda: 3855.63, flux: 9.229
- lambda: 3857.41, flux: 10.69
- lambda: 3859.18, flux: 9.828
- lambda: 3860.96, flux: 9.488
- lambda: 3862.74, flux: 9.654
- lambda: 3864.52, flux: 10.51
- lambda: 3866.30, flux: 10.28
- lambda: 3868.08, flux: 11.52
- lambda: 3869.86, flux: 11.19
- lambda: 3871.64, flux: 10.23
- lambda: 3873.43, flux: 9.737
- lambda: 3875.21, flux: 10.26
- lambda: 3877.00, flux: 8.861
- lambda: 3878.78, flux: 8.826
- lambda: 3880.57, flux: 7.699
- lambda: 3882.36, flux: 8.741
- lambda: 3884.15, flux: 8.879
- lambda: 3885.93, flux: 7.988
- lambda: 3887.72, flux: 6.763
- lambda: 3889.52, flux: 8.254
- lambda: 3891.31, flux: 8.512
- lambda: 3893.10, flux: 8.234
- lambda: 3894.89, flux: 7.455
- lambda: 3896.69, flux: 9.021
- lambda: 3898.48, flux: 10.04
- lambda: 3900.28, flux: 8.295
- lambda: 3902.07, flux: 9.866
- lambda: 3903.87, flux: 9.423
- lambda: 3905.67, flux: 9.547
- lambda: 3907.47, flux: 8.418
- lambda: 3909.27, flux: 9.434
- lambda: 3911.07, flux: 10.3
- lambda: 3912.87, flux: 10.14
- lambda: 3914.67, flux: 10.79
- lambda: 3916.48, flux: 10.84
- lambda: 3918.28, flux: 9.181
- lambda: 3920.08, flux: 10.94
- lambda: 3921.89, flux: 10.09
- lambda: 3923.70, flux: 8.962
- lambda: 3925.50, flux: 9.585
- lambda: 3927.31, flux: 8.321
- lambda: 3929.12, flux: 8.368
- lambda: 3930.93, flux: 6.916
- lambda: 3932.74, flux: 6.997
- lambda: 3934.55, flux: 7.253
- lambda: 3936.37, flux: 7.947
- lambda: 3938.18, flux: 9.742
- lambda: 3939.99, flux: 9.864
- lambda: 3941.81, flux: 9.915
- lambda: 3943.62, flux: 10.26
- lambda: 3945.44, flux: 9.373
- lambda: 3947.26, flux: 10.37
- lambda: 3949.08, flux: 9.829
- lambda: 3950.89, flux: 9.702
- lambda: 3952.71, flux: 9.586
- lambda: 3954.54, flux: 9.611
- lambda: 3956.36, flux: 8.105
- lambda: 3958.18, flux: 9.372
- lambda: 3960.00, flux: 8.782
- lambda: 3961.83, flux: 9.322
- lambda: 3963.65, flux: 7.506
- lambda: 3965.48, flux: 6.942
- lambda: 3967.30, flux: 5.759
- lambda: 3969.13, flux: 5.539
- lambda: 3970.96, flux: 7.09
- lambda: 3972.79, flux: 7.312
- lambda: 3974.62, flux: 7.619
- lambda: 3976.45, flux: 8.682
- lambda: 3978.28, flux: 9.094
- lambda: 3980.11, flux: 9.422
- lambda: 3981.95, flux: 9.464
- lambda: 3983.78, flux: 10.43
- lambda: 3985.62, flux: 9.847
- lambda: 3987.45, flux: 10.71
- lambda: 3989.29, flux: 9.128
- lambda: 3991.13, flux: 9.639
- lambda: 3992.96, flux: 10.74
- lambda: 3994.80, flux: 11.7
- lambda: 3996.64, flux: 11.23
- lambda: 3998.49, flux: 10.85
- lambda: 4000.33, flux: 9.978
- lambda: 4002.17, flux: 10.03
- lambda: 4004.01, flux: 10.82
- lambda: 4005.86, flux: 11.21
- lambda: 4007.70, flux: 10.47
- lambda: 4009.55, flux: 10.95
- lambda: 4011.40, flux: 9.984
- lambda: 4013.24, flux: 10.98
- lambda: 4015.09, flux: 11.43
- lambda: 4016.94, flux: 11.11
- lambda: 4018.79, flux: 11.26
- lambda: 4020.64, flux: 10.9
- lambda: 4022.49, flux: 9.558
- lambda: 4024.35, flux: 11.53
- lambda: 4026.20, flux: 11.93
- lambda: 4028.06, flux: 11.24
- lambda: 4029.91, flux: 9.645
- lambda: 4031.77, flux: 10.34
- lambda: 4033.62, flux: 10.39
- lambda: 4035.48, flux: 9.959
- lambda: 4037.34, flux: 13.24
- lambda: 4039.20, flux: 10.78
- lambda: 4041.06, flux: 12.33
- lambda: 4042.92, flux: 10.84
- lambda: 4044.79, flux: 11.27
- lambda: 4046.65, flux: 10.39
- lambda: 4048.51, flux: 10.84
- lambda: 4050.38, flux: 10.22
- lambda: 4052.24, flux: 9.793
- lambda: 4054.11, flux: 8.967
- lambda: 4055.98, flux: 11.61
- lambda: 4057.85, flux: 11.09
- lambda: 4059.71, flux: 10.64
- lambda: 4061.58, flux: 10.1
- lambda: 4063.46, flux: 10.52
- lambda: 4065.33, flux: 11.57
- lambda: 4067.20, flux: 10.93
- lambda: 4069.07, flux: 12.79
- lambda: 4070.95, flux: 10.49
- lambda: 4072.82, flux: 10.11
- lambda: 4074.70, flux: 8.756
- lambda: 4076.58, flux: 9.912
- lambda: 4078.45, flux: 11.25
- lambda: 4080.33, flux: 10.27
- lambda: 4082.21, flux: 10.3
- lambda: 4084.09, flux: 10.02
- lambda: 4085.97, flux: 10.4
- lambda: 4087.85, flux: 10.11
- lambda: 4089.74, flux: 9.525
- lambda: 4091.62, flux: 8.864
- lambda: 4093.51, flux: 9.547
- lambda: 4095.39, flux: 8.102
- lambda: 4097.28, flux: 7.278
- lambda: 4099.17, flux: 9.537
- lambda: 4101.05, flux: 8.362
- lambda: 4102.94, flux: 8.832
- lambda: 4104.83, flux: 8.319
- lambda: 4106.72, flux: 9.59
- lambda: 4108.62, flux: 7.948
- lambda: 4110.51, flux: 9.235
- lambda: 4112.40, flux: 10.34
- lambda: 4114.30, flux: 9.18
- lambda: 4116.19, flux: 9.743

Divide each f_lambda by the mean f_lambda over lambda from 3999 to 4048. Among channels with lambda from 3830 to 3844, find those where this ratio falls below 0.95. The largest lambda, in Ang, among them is 3843.22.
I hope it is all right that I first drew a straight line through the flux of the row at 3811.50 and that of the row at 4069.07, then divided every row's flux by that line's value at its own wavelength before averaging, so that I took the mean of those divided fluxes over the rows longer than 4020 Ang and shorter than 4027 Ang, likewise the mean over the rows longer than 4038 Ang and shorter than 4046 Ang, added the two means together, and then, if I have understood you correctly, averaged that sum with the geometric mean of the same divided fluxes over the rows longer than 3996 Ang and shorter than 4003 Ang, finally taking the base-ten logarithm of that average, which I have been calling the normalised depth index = 0.123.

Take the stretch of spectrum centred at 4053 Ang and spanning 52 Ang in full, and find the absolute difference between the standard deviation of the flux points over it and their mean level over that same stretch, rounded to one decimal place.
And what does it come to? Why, 9.7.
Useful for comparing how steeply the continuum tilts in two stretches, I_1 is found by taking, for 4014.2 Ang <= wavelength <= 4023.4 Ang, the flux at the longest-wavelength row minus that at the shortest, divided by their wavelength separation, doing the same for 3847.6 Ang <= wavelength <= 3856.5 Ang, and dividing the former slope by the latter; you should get 4.4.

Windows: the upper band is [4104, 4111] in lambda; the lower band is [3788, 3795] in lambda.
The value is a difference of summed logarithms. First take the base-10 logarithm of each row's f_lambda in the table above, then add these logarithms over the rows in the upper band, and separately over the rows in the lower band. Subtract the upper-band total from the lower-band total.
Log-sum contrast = -0.04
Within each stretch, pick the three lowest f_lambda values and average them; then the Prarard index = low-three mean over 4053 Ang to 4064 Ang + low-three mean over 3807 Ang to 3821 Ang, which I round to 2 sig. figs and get 18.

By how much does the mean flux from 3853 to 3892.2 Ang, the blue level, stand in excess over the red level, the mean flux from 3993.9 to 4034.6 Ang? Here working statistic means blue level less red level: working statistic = -1.4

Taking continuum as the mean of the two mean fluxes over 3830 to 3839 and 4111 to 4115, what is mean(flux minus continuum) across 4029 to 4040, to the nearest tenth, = 2.7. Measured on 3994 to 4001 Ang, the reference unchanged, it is 2.9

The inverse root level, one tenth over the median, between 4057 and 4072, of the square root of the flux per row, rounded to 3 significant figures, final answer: 0.0305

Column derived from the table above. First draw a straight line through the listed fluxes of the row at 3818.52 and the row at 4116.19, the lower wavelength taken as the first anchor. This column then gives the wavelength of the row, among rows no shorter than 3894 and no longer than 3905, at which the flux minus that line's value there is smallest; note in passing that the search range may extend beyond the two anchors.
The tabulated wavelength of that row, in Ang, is 3894.89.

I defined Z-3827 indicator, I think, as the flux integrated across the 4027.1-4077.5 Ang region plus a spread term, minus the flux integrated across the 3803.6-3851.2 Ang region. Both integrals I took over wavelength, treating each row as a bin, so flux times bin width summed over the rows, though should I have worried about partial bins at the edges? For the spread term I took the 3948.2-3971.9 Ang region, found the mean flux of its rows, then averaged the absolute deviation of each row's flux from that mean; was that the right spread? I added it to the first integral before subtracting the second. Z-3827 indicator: 134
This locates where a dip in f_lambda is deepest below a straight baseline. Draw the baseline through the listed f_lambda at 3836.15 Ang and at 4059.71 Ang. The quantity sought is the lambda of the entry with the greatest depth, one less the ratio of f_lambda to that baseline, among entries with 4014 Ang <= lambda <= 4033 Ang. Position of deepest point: 4029.91 Ang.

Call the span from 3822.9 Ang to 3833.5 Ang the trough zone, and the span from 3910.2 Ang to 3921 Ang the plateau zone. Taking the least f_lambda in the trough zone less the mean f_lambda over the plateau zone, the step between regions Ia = -3.5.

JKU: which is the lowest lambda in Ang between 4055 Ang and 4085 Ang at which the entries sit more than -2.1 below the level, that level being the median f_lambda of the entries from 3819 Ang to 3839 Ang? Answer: 4074.70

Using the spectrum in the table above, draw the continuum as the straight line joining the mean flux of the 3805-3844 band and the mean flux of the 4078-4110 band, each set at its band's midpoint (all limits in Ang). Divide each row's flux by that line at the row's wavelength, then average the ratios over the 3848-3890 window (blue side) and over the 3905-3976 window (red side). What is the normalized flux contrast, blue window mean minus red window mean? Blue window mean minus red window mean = 0.12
